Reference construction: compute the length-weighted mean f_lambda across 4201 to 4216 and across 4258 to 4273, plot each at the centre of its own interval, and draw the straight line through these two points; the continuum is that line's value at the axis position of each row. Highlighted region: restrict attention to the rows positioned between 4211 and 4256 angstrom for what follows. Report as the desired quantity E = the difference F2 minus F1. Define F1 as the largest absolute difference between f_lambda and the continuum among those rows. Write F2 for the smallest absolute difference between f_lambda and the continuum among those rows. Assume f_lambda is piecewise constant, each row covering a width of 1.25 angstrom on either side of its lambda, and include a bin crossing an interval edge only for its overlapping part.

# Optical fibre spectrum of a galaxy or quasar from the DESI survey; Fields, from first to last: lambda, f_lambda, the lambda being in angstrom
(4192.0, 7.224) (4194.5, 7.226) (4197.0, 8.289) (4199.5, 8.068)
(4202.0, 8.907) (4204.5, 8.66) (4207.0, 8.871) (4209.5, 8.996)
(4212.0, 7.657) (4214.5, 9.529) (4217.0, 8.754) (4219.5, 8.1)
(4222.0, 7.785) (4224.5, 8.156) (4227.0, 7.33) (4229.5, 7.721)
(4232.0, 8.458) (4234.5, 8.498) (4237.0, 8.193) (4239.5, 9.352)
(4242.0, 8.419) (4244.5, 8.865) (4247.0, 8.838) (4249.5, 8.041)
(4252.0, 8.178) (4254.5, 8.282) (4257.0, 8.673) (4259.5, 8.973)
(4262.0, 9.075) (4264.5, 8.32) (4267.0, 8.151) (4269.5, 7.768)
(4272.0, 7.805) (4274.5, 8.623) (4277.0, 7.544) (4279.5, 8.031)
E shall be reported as -1.3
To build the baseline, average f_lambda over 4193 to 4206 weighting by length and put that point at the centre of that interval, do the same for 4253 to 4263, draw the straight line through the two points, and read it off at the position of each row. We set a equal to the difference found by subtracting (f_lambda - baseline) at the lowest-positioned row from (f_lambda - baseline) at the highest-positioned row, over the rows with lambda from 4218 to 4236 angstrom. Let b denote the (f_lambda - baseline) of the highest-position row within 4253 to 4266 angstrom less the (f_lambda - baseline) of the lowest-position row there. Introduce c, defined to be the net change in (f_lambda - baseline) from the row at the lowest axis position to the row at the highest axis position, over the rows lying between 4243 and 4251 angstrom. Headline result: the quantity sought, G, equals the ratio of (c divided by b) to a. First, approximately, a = 0.3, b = -0.048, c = -0.9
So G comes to 67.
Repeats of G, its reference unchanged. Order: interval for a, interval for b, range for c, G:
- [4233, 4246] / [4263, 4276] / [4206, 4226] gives -14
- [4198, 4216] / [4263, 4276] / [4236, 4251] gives -1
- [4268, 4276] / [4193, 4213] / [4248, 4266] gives 1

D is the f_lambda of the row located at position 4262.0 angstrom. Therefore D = 9.075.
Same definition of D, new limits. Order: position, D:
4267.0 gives 8.151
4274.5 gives 8.623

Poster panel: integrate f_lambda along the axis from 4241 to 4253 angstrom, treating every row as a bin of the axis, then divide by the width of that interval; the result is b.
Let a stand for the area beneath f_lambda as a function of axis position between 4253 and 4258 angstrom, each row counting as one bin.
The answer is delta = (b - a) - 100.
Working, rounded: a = 42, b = 8.48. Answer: -134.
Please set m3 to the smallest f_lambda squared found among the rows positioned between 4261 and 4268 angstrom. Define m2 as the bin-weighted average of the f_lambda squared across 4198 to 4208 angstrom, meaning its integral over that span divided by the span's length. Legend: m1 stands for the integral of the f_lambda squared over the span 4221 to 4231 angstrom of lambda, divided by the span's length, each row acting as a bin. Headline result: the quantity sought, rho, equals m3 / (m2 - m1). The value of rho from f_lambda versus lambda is 4.8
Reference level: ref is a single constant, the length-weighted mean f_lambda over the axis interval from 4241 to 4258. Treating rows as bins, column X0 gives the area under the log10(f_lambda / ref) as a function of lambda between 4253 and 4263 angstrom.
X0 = 0.13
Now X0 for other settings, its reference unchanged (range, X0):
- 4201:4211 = 0.18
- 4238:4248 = 0.19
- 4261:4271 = -0.10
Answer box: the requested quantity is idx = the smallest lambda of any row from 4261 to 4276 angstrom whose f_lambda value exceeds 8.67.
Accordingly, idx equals 4262.0 angstrom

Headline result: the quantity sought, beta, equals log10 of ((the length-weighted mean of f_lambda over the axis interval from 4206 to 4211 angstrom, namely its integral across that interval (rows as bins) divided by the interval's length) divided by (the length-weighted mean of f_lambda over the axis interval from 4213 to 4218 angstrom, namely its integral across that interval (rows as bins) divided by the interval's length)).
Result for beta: -0.01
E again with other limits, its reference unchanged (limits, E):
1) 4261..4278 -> -0.7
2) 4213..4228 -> -1.3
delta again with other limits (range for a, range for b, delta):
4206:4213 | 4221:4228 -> -152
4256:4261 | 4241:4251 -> -136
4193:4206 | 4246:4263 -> -198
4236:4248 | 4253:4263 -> -196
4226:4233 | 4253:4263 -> -146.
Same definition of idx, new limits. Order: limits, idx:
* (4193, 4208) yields 4202.0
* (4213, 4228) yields 4214.5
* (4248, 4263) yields 4257.0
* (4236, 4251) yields 4239.5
